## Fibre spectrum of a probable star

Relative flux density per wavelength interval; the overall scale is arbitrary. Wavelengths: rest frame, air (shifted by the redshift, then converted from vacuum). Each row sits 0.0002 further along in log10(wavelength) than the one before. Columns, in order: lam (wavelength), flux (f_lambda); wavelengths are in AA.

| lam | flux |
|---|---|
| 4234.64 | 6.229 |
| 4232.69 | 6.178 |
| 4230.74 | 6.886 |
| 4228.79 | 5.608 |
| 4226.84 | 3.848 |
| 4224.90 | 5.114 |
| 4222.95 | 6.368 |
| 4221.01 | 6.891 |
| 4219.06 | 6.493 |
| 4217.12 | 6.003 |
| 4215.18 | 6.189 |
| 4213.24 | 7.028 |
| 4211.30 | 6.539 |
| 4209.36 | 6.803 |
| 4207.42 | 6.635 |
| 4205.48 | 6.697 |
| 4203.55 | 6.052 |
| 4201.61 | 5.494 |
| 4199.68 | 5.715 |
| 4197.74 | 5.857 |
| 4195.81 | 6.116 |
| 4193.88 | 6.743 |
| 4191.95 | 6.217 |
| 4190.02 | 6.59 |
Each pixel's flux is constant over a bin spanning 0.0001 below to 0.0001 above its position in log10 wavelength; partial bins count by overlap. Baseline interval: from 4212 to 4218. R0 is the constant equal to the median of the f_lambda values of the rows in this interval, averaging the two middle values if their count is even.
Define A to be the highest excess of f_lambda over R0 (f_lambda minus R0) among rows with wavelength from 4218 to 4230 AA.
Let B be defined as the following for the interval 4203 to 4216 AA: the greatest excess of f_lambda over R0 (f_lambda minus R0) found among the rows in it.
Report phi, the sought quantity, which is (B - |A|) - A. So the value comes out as -0.6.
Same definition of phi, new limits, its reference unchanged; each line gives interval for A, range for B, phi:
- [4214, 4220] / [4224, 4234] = 0.1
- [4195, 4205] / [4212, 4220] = 0.8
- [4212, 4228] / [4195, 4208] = -1.2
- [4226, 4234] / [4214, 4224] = -0.7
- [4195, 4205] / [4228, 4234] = 0.7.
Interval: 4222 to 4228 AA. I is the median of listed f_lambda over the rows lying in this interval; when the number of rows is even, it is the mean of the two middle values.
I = 5.1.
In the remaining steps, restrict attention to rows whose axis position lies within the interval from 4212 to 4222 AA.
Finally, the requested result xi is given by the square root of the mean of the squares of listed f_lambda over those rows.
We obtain 6.53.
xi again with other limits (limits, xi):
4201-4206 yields 6.10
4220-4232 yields 5.89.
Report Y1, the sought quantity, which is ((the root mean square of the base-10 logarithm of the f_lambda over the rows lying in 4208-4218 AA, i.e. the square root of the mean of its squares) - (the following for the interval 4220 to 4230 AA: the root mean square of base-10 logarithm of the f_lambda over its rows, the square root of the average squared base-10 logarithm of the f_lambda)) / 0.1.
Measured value 0.7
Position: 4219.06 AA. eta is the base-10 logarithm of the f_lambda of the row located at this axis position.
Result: 0.81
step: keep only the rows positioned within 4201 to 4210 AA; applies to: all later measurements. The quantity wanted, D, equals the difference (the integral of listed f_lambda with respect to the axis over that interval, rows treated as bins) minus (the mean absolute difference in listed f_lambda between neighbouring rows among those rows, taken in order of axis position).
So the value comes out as 57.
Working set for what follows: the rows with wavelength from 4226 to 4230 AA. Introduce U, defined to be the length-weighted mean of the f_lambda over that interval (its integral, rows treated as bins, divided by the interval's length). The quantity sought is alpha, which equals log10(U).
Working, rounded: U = 4.88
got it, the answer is 0.69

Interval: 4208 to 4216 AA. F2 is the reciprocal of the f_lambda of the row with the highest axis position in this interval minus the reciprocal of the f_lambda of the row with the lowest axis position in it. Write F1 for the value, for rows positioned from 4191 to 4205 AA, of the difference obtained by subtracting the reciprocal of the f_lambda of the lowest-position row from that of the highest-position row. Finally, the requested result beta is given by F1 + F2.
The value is 0.019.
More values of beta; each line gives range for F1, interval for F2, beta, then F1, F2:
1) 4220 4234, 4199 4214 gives -0.016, 0.017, -0.033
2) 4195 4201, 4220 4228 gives 0.126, 0.011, 0.115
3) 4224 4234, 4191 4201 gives -0.020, -0.034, 0.014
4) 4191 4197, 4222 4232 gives -0.009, 0.003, -0.012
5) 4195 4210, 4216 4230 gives -0.005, -0.017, 0.012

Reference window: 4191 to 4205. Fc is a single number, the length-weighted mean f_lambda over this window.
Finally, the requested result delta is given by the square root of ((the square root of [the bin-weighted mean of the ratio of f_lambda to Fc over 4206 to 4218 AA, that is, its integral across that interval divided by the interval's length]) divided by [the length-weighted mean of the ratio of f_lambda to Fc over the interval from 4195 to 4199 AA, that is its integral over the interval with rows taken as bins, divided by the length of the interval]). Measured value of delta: 1.03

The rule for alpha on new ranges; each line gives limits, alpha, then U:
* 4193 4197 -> 0.81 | 6.40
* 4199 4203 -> 0.75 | 5.64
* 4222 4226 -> 0.75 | 5.68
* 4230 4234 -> 0.81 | 6.48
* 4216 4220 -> 0.80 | 6.25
